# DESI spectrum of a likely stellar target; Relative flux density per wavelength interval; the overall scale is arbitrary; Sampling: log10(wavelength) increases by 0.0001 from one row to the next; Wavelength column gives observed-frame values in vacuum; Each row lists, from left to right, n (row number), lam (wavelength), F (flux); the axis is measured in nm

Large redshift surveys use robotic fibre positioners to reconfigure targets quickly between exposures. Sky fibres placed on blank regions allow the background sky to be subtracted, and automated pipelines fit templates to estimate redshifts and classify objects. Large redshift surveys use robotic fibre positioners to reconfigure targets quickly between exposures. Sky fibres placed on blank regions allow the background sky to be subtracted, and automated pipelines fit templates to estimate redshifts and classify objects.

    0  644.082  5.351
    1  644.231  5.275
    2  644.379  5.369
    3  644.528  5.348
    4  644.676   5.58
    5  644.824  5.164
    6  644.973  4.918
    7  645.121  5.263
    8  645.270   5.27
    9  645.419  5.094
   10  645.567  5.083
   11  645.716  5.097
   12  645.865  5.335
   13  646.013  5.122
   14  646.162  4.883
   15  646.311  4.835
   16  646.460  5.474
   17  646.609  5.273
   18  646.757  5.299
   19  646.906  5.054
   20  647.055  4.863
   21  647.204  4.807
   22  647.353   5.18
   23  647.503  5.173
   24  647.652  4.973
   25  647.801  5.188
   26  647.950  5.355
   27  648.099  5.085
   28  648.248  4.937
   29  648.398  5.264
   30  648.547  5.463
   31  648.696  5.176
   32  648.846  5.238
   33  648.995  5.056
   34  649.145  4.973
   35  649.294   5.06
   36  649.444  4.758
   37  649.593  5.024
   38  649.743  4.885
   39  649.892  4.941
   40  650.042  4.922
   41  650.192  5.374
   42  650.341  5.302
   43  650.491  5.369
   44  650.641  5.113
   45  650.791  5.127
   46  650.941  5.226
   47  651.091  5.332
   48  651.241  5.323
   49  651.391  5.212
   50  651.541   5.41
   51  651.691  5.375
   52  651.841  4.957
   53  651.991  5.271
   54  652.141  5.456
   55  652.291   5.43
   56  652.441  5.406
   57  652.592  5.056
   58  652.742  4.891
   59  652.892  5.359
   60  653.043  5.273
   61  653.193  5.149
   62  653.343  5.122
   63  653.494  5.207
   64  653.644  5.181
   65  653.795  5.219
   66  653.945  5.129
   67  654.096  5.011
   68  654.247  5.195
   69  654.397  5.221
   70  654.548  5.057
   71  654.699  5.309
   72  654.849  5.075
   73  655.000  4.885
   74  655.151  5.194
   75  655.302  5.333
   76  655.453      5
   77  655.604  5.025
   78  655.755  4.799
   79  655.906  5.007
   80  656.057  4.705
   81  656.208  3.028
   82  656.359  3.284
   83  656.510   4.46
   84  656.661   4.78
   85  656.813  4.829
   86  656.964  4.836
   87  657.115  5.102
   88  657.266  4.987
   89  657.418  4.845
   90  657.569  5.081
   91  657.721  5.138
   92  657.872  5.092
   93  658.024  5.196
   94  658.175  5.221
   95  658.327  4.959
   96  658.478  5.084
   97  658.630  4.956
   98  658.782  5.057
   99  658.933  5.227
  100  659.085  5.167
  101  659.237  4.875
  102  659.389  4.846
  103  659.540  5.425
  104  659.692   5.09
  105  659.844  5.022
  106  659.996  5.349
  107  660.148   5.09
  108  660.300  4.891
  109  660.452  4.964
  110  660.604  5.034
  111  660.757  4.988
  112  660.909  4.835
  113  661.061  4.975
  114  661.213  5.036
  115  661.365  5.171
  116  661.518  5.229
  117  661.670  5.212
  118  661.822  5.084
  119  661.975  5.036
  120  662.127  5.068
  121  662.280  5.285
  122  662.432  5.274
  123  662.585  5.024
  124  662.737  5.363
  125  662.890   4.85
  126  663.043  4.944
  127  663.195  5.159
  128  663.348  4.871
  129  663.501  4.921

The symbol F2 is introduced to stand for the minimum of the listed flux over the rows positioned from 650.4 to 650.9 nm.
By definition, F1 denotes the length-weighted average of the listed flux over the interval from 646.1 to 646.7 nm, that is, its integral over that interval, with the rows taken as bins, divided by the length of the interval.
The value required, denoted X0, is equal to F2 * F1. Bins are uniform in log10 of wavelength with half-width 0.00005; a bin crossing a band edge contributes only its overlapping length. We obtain 26.2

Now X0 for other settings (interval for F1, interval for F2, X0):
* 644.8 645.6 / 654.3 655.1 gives 25.1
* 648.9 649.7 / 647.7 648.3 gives 24.6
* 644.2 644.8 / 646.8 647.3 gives 25.9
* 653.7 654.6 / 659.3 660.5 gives 24.9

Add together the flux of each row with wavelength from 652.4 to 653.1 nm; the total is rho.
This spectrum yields 26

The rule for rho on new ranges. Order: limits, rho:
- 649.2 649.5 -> 10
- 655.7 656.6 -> 25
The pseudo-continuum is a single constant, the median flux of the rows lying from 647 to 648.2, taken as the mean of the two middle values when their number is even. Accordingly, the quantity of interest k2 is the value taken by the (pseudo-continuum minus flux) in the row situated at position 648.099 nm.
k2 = 0.04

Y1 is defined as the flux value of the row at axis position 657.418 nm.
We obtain 4.845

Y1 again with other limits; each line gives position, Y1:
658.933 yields 5.227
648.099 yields 5.085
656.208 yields 3.028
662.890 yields 4.85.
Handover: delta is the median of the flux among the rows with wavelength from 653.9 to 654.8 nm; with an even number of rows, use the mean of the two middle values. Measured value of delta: 5.16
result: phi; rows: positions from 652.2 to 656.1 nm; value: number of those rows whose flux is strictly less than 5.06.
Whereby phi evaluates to 10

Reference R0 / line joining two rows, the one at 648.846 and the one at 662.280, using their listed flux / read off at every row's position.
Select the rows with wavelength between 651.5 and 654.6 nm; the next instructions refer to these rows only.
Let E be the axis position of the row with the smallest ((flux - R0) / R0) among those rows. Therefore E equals 652.742 nm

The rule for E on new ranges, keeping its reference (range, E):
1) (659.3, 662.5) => 660.909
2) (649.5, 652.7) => 649.743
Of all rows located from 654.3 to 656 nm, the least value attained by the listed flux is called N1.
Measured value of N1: 4.799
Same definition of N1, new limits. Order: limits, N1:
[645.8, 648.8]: 4.807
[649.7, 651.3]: 4.885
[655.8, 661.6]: 3.028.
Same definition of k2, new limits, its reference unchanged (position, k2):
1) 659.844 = 0.11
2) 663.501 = 0.21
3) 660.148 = 0.04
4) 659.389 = 0.28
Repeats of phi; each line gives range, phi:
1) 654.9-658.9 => 17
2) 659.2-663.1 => 14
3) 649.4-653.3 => 8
